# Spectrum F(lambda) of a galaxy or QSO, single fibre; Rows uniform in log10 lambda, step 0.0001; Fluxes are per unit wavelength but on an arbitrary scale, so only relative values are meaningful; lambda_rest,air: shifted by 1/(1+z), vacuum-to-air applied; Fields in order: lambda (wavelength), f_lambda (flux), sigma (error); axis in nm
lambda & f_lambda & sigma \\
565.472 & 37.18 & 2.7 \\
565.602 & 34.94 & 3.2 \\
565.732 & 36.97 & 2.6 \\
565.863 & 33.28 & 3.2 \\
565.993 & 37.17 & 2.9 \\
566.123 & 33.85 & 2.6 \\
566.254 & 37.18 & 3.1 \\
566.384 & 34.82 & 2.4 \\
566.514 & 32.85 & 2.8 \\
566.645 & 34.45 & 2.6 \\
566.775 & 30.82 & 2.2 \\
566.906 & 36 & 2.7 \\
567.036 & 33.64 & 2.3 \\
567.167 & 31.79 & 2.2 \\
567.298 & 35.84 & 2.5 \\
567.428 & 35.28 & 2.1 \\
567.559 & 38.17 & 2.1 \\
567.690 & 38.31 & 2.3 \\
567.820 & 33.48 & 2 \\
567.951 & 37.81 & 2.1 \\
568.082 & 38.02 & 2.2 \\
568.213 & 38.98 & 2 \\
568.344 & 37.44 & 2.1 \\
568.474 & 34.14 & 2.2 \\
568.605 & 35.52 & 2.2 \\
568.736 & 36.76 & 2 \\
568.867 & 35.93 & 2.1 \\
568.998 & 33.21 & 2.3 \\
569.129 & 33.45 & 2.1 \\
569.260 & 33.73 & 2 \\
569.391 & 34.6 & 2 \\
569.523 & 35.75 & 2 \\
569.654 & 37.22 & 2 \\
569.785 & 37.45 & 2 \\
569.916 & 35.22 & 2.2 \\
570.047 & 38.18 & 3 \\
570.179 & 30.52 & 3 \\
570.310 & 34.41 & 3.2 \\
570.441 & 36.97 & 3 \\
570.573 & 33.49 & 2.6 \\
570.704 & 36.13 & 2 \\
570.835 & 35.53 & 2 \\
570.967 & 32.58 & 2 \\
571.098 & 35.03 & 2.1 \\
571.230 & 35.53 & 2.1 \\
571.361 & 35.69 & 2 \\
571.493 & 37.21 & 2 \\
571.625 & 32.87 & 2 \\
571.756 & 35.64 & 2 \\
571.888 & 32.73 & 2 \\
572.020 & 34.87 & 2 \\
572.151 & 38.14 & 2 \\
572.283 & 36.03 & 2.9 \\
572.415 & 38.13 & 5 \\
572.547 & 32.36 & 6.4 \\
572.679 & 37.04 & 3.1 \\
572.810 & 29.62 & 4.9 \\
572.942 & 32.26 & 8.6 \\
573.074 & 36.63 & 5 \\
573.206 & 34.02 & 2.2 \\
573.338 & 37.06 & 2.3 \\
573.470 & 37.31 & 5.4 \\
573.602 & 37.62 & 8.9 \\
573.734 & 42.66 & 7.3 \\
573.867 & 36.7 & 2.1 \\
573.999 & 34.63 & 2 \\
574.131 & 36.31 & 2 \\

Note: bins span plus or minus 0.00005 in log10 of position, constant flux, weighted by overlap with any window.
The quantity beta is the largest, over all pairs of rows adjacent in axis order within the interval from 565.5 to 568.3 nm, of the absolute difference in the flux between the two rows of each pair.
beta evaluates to 5.2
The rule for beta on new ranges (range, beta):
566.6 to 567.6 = 5.2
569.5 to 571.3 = 7.7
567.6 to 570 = 4.8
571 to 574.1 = 7.4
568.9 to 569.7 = 1.5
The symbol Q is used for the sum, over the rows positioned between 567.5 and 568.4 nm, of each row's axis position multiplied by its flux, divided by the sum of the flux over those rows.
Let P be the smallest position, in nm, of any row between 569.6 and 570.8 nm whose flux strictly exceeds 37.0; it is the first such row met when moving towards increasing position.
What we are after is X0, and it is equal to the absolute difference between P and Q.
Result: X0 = 1.70 nm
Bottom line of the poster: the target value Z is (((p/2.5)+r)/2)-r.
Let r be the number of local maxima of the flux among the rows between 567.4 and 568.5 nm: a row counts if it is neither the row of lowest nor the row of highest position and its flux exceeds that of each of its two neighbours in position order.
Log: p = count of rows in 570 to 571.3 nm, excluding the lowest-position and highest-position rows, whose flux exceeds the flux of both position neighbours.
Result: -0.60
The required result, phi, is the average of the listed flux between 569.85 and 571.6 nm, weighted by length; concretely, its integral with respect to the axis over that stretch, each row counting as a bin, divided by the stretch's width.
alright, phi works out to 35.1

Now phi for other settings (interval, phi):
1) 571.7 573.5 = 35.1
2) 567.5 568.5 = 37.2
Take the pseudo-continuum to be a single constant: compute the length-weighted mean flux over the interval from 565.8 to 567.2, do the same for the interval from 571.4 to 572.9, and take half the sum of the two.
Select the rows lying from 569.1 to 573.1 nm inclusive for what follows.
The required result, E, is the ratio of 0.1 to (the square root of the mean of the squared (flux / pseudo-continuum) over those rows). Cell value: 0.099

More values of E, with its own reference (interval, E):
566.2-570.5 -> 0.098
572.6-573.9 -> 0.095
